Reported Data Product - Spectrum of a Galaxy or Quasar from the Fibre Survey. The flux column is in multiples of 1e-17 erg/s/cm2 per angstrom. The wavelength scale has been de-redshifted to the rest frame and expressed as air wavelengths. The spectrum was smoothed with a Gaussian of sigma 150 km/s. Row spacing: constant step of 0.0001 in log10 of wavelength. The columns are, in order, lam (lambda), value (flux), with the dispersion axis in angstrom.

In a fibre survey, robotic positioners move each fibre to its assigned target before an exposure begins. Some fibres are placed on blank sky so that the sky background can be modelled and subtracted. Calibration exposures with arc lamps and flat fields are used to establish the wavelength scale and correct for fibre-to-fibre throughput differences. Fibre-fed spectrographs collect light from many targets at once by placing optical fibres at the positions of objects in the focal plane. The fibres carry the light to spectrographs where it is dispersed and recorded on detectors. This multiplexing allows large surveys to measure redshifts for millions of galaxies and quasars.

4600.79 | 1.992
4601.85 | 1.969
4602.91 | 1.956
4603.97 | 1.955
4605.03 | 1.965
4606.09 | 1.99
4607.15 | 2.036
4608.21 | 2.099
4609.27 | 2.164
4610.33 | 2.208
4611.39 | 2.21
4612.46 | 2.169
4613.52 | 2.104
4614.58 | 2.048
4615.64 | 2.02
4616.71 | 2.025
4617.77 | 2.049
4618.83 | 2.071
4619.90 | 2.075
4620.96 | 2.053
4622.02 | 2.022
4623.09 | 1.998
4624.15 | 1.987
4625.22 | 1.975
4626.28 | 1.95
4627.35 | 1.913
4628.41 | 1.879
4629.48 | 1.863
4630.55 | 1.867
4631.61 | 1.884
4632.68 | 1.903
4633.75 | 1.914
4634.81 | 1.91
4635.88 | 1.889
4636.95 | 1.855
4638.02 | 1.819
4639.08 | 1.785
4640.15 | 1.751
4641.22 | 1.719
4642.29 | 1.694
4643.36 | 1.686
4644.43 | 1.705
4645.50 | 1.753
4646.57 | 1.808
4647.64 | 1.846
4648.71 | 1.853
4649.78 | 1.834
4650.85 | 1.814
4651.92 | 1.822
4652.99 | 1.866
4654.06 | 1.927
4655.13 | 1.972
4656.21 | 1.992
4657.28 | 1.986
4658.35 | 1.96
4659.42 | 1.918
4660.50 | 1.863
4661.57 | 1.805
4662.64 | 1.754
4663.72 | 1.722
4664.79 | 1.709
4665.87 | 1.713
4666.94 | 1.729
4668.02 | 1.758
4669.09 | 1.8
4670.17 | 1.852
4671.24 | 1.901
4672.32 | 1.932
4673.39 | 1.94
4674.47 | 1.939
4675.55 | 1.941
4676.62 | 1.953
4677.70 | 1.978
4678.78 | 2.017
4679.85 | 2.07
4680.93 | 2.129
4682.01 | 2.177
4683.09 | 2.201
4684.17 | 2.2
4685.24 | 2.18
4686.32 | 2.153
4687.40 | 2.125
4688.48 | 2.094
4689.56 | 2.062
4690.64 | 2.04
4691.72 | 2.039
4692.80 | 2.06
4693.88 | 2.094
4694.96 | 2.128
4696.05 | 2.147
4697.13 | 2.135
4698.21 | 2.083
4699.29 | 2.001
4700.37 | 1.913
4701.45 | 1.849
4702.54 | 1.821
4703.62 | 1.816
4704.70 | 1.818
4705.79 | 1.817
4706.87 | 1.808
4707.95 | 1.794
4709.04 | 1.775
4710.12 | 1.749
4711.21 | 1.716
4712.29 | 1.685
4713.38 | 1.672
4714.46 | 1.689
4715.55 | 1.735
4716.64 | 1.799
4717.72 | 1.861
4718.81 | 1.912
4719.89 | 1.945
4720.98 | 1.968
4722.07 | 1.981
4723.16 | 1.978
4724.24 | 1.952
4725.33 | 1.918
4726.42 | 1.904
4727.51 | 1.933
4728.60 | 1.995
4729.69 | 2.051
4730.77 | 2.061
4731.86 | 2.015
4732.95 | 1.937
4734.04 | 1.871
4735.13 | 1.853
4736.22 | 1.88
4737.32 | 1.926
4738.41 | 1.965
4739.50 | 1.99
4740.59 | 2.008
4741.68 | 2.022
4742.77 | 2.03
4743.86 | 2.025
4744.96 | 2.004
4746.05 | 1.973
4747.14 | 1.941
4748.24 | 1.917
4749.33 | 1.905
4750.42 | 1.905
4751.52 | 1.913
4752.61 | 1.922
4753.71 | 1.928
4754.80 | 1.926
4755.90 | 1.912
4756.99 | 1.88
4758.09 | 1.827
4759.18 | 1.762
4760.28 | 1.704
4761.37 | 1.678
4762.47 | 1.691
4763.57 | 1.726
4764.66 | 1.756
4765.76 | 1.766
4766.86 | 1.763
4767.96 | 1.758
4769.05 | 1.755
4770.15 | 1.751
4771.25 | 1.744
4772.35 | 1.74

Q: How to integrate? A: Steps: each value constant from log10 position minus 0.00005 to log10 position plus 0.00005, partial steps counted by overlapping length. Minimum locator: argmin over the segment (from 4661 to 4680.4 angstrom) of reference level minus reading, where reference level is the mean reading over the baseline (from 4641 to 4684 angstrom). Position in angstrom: 4679.85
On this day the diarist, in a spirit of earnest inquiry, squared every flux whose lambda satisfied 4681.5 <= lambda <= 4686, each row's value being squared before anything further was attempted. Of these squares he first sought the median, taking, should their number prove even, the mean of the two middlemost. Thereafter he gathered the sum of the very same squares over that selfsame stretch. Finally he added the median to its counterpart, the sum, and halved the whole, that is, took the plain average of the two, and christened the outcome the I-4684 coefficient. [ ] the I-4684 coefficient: 12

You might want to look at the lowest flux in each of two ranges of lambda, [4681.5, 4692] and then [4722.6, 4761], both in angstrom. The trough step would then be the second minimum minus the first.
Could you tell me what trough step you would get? -0.335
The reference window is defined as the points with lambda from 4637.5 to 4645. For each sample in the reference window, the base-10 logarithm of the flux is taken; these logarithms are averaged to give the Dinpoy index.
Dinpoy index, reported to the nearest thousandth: 0.240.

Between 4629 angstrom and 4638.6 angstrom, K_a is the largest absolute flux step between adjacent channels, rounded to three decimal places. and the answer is 0.036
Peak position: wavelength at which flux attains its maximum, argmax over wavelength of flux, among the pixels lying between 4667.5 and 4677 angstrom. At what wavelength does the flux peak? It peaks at 4676.62 angstrom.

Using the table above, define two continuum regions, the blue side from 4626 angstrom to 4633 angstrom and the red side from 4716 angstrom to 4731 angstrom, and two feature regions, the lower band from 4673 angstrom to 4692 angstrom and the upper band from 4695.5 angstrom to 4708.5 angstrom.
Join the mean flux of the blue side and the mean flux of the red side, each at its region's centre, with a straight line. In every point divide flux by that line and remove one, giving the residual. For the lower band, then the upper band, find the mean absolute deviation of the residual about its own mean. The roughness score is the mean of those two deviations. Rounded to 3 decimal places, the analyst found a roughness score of 0.051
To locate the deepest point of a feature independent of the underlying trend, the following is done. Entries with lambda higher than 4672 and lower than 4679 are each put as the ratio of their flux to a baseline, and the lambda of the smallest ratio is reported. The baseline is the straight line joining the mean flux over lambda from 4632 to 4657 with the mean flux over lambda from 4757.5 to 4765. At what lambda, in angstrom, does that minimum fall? 4672.32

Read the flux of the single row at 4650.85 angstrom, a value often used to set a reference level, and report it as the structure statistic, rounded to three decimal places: 1.814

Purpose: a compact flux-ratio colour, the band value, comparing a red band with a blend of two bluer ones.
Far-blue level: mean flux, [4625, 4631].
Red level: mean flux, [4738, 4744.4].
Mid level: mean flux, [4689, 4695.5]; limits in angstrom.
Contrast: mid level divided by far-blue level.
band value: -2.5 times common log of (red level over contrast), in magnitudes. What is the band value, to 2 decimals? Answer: -0.67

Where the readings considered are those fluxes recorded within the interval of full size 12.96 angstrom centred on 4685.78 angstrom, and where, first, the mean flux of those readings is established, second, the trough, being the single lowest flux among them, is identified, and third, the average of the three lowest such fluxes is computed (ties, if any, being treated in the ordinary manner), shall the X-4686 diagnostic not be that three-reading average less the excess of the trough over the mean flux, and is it 2.13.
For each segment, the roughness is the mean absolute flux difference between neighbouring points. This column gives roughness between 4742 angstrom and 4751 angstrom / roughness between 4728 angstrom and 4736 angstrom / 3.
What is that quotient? 0.1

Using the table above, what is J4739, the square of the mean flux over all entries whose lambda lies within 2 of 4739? 3.9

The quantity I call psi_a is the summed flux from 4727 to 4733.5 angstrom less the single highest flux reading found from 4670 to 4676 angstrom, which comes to 10.1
